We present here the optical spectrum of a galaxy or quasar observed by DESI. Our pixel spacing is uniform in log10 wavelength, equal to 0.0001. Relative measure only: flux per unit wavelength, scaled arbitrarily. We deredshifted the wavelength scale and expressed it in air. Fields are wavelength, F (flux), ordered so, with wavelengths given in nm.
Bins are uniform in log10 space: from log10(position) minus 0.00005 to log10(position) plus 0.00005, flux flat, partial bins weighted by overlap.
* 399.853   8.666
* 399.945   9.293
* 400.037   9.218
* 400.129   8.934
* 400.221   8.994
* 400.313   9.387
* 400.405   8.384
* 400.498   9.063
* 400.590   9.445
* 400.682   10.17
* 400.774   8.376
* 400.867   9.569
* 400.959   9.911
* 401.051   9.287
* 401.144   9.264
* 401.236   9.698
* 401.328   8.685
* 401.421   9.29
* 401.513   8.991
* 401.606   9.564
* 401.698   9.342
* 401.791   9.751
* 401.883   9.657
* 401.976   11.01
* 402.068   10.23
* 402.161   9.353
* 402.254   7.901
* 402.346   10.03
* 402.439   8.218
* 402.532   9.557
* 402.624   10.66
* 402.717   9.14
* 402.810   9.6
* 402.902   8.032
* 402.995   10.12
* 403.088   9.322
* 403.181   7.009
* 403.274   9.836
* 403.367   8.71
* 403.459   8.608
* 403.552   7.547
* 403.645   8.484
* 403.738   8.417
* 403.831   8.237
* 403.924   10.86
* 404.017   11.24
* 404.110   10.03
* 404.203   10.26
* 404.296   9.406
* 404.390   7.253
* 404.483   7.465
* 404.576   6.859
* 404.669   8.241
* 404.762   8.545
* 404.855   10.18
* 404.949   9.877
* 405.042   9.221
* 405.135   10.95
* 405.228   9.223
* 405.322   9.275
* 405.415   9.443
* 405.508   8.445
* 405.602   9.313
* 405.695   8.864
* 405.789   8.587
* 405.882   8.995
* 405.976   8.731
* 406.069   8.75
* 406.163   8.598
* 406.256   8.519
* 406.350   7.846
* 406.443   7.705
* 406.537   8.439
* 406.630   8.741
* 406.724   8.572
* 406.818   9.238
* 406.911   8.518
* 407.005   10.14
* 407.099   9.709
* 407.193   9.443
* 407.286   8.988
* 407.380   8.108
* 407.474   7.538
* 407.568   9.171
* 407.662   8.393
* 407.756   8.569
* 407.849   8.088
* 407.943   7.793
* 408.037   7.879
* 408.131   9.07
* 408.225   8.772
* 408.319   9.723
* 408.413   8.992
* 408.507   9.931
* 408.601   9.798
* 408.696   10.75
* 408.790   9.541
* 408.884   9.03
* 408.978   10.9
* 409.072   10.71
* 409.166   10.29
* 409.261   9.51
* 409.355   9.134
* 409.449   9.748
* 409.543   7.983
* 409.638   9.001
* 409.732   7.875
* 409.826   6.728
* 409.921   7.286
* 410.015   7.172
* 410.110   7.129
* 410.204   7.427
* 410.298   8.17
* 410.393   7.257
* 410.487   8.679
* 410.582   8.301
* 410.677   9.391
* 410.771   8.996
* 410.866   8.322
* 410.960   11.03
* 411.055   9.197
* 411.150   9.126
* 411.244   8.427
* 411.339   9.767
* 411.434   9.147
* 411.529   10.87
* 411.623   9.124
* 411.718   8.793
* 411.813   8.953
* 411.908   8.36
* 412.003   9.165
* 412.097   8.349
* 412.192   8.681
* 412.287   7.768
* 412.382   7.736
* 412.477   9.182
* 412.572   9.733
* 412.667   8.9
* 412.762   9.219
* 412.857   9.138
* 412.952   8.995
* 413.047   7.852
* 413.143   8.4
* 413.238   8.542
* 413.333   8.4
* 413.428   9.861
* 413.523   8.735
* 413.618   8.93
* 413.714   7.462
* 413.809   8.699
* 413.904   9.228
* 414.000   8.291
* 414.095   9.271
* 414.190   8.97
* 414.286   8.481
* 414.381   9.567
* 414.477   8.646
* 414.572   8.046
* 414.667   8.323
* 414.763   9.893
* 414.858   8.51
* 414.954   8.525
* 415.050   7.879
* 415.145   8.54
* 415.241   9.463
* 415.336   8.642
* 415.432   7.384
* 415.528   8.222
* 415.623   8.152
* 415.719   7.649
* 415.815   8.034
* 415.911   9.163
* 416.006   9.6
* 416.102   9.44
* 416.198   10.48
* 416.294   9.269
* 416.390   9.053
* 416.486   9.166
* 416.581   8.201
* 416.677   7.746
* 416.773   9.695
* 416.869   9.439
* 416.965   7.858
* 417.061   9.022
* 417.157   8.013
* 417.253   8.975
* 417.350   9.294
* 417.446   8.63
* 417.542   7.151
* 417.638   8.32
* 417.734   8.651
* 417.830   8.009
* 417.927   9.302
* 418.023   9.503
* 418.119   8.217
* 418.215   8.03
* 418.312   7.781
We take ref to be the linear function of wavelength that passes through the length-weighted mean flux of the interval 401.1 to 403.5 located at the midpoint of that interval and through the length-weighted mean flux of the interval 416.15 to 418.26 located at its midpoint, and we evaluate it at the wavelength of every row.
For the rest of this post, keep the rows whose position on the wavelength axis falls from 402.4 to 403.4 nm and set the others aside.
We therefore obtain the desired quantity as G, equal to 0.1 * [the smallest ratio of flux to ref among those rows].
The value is 0.0757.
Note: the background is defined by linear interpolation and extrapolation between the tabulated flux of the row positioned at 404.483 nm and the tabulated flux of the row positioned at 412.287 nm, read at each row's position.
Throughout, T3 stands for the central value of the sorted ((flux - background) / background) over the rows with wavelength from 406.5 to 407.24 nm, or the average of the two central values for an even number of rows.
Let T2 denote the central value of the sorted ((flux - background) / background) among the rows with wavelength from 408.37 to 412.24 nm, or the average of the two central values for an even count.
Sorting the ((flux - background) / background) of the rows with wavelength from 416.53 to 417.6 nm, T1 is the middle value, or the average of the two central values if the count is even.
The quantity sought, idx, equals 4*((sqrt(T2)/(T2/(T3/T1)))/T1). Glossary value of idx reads 261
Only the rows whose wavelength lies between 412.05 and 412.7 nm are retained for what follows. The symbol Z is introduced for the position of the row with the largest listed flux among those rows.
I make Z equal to 412.572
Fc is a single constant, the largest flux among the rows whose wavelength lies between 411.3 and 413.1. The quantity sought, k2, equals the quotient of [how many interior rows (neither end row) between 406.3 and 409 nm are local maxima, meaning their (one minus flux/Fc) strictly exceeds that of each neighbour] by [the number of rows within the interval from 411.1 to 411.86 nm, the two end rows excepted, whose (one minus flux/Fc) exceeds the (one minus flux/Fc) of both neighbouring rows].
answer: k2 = 3.3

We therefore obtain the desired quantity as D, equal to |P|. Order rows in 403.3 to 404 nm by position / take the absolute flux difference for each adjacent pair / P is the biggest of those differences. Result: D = 2.62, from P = 2.62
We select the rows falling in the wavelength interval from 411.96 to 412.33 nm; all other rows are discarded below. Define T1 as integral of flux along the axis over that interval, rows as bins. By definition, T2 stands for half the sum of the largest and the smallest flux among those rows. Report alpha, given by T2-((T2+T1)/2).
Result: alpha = 2.7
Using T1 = 3.1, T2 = 8.5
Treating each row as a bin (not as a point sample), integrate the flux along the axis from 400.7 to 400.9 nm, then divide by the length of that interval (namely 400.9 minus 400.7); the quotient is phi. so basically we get 9.1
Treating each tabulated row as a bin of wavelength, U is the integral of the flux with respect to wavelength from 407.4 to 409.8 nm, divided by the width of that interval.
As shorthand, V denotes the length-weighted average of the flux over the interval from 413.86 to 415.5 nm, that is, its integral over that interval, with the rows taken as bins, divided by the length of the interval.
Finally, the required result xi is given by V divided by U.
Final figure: 0.95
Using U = 9.10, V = 8.68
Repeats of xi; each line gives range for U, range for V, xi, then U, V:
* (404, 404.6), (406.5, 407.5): 1.00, 8.89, 8.89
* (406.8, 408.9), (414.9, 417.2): 0.97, 9.00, 8.69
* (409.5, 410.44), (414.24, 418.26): 1.14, 7.60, 8.67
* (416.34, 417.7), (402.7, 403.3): 1.04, 8.61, 8.97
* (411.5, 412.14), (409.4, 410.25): 0.86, 9.05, 7.82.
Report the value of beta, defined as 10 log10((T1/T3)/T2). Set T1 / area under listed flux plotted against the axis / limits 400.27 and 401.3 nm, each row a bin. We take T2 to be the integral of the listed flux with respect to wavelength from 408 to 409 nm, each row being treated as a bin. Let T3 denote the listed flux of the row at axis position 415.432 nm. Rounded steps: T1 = 9.59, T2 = 9.47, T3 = 7.384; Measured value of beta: -8.6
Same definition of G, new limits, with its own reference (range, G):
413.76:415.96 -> 0.0839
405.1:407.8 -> 0.0828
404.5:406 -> 0.0745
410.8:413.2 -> 0.0868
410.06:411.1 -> 0.0792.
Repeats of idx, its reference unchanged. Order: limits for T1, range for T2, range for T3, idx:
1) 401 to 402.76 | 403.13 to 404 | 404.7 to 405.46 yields 36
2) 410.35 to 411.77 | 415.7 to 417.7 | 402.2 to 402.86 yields 101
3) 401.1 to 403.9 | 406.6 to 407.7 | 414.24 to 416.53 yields 12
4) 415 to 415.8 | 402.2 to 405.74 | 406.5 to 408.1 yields 782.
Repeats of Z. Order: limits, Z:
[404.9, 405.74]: 405.135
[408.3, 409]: 408.978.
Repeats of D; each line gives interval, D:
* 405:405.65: 1.73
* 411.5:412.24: 1.75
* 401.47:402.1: 1.35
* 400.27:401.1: 1.79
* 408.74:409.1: 1.87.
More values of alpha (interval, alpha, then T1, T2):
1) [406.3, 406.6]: 2.8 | 2.4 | 8.1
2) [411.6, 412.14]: 2.0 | 4.7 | 8.8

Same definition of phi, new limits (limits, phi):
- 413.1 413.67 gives 8.8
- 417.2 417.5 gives 8.9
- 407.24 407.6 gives 8.4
